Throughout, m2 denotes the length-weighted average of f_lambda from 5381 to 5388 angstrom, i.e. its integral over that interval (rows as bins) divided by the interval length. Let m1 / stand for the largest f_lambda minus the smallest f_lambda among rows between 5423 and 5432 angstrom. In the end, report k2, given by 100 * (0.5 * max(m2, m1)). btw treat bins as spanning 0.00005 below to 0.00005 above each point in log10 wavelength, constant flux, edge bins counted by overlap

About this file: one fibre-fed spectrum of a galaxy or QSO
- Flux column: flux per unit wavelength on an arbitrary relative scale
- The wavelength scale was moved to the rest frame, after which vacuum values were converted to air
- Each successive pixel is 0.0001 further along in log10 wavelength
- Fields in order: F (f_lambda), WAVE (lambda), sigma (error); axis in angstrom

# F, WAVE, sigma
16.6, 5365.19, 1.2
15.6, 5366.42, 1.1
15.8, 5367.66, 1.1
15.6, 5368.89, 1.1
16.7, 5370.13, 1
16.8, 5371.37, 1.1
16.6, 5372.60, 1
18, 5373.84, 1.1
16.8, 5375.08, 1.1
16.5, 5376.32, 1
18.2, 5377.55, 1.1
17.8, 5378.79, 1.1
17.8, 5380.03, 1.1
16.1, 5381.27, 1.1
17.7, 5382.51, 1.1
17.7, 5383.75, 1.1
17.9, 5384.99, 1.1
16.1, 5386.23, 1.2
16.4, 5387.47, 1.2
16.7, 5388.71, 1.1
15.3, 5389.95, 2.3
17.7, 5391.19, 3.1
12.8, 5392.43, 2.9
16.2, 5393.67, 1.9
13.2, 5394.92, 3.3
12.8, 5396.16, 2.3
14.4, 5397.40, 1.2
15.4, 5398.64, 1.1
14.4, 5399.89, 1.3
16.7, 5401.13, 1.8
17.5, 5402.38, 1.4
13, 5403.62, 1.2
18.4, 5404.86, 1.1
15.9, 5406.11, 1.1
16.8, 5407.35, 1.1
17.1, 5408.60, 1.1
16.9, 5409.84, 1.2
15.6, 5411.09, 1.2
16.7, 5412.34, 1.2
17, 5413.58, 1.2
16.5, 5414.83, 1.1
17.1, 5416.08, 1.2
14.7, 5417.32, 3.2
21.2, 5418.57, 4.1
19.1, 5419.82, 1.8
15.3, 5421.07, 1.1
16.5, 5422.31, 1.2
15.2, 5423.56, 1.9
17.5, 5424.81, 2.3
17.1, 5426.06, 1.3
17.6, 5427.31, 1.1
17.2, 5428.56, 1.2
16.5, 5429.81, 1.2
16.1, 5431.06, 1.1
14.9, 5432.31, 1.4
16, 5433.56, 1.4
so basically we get 852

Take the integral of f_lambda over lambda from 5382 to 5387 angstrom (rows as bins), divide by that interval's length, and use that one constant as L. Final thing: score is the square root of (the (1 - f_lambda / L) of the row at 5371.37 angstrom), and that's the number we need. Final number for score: 0.17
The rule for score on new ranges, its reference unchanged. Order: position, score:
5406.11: 0.29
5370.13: 0.19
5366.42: 0.31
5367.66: 0.30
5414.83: 0.22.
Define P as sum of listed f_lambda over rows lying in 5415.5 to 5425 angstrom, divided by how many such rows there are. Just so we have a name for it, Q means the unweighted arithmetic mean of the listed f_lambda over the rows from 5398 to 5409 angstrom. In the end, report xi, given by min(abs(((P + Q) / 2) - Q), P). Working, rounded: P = 17.1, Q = 16.1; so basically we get 0.5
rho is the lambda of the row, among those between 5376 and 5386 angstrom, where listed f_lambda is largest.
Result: 5377.55 angstrom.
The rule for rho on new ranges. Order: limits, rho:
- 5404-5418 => 5404.86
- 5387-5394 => 5391.19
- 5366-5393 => 5377.55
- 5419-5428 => 5419.82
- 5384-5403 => 5384.99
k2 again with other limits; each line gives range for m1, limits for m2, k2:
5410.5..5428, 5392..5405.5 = 750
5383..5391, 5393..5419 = 801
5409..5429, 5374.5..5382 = 861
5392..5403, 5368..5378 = 843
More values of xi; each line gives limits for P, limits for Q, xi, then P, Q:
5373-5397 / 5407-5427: 0.2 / 16.4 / 16.9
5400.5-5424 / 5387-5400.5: 0.8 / 16.7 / 15.0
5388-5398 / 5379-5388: 1.1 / 14.9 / 17.1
